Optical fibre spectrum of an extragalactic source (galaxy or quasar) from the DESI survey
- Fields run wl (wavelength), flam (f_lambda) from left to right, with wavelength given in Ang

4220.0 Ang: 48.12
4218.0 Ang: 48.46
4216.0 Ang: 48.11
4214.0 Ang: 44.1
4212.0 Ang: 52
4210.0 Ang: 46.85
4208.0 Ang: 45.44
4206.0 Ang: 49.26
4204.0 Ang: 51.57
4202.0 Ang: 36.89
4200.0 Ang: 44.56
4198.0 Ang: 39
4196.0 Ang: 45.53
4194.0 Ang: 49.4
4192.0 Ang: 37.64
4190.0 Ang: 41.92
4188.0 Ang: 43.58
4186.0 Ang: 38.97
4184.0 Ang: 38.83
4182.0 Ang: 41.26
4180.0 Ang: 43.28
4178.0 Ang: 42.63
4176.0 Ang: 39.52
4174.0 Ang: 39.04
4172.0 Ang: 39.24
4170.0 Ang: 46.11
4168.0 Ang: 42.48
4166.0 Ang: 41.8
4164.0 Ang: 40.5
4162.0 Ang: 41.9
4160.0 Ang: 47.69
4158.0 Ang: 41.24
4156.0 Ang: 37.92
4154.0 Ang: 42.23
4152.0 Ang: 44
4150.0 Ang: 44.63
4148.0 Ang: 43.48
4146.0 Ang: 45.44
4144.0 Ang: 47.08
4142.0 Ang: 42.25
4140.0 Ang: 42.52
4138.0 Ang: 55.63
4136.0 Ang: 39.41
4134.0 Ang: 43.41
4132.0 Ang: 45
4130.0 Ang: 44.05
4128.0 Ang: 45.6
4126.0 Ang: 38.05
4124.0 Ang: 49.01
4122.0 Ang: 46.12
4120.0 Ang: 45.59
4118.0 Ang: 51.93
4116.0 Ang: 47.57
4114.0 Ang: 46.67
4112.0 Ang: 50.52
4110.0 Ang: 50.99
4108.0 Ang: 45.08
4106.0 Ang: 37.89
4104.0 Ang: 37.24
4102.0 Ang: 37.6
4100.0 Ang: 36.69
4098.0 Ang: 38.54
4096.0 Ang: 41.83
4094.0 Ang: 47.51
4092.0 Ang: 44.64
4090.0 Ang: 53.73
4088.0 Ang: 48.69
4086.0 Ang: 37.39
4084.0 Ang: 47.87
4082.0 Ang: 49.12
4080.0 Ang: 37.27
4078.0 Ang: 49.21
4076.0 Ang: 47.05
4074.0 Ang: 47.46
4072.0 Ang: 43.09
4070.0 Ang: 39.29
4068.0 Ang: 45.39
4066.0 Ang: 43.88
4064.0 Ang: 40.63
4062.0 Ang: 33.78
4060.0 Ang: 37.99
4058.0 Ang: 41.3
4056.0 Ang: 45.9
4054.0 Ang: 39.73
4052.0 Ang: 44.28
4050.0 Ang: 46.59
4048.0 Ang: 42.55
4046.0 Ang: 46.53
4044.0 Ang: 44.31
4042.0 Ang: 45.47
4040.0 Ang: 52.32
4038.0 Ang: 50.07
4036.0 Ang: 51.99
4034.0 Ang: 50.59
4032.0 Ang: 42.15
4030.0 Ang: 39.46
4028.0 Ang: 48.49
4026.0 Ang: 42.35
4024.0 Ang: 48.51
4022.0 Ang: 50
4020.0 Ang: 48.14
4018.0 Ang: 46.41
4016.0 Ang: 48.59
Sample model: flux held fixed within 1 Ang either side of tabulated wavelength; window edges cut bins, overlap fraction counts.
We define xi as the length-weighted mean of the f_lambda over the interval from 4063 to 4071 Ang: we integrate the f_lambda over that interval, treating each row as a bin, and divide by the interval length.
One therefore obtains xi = 42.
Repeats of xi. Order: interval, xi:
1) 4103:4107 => 38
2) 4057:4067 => 40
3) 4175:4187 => 41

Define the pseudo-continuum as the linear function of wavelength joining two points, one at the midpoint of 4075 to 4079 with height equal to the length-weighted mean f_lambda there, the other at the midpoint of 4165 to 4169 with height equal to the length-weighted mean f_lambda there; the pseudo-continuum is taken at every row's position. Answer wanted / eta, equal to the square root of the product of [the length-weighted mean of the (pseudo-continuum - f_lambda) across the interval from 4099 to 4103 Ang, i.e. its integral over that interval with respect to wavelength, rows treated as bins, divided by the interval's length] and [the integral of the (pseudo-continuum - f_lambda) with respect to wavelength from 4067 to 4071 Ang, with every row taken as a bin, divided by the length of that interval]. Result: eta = 7.7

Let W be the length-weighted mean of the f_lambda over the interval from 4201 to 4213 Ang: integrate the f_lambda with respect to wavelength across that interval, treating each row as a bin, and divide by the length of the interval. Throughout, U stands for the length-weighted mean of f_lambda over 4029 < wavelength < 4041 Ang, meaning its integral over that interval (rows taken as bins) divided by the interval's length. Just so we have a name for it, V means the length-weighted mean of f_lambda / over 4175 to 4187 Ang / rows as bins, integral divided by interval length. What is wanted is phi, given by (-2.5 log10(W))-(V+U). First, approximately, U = 47.8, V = 41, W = 47.0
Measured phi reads -93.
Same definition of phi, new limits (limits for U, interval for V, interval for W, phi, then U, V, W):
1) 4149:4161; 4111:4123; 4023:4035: -95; 43.0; 48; 45.3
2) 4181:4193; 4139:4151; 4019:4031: -89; 40.4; 44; 46.2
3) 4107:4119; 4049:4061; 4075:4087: -96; 48.8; 43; 44.7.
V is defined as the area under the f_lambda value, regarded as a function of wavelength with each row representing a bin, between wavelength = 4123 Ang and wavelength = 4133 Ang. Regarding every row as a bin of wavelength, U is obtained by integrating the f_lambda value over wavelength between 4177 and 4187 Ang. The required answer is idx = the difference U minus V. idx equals -33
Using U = 410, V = 443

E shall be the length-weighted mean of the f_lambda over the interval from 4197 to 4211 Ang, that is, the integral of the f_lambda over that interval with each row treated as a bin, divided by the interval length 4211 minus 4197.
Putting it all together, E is 44.8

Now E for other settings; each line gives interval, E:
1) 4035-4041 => 51.5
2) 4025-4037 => 45.8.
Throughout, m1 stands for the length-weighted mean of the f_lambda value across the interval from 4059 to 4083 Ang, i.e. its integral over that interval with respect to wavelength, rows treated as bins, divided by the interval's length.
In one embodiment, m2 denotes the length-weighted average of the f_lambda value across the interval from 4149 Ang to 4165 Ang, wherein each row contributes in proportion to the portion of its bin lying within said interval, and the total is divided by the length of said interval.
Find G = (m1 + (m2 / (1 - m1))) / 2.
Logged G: 20.9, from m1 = 43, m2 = 42.5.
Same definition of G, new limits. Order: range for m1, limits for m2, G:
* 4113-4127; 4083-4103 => 22.7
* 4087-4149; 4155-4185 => 21.9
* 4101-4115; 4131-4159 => 21.3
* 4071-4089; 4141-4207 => 22.1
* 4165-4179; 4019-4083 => 20.2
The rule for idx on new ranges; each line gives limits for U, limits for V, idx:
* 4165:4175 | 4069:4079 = -35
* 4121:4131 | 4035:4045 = -43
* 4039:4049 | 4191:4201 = 30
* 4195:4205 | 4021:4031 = -23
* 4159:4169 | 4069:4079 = -23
